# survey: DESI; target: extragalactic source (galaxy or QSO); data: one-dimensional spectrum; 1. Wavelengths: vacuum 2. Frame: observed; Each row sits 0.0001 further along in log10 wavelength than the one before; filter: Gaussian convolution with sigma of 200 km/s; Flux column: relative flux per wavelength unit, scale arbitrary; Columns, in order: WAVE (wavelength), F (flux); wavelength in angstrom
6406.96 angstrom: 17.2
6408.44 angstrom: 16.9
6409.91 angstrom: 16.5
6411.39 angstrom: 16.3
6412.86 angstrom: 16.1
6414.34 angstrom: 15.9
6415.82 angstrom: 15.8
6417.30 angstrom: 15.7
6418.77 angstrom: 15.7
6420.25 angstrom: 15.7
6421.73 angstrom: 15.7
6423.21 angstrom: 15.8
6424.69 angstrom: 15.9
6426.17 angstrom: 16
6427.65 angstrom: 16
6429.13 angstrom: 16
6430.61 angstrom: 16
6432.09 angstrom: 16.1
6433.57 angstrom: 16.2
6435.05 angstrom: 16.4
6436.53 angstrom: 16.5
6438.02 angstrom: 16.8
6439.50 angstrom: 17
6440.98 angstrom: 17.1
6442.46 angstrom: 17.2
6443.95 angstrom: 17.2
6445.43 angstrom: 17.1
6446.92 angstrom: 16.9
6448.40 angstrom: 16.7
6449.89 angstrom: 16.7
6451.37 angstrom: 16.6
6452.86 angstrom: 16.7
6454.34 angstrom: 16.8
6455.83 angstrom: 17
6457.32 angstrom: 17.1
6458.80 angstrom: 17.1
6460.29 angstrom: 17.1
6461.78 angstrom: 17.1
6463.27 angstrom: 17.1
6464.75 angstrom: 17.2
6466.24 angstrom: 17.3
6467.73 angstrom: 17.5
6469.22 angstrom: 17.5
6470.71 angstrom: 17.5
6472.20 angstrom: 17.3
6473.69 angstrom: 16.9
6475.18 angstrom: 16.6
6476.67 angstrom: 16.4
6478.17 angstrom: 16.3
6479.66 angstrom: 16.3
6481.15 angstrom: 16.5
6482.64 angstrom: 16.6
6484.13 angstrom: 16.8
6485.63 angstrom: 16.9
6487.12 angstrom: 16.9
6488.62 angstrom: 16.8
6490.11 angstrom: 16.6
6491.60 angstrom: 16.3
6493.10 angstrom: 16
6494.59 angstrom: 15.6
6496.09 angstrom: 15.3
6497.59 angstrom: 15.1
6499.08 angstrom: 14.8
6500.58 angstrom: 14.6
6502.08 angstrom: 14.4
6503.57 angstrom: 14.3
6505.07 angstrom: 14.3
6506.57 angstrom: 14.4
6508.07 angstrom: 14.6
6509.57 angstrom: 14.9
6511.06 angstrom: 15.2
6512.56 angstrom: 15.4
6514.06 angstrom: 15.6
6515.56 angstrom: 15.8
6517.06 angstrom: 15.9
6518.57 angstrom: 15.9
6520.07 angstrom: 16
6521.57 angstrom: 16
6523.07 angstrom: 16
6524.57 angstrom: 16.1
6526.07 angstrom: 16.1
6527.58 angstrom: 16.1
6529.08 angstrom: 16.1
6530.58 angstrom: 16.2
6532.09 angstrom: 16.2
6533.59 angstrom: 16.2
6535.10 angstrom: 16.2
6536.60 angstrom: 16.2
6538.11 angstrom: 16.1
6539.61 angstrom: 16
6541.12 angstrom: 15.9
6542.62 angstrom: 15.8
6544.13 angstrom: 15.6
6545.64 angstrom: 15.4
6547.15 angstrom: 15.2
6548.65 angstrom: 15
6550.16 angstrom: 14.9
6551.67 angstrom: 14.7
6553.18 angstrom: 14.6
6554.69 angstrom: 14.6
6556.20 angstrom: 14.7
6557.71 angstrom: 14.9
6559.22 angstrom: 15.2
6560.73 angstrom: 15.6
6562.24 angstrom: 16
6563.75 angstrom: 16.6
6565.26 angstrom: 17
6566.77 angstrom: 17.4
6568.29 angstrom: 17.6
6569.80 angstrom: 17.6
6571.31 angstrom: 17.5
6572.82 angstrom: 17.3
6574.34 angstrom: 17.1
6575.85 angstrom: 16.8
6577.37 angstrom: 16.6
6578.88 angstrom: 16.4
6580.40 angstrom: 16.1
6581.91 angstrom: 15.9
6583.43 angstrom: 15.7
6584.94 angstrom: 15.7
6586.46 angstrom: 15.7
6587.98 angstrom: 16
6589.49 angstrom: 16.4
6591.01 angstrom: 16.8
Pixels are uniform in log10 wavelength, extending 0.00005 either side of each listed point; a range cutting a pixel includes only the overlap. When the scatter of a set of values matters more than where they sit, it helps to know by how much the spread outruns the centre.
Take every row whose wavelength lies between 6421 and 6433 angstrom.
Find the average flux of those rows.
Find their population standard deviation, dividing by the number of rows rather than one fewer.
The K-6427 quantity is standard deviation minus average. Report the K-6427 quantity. -15.8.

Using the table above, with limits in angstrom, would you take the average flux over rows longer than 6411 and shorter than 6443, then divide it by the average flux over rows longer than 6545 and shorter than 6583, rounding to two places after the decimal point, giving 1.01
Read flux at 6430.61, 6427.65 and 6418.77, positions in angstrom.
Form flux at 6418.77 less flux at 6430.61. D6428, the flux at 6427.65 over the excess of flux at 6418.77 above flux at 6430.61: -53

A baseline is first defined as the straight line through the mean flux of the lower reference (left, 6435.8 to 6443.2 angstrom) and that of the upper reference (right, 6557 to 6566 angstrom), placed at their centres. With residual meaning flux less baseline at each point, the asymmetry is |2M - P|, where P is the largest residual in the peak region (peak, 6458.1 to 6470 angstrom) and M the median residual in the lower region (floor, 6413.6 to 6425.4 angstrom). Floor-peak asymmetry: 3.5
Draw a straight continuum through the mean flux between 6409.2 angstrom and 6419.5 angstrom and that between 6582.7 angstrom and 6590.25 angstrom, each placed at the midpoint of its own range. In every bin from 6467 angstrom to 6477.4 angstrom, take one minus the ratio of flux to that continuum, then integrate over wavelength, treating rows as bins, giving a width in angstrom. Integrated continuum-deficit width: -0.74 angstrom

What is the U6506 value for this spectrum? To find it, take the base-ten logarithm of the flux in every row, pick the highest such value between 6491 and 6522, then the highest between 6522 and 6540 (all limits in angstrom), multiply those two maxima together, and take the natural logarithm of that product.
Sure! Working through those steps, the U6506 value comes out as 0.383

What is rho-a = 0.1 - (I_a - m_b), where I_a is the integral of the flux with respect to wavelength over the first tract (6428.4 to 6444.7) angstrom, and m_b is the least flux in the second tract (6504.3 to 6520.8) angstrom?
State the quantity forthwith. -256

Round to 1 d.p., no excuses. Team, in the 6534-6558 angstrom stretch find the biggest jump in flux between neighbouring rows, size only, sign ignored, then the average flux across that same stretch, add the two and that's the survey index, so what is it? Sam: 15.6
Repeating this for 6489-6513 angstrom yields 15.5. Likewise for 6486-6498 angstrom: 16.5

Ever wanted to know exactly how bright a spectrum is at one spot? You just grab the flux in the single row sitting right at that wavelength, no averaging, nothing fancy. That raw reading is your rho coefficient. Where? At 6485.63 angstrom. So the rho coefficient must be 16.9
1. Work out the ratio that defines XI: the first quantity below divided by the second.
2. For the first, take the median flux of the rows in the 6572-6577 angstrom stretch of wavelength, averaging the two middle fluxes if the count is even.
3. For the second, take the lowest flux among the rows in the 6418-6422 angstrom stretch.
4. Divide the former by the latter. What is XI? 1.09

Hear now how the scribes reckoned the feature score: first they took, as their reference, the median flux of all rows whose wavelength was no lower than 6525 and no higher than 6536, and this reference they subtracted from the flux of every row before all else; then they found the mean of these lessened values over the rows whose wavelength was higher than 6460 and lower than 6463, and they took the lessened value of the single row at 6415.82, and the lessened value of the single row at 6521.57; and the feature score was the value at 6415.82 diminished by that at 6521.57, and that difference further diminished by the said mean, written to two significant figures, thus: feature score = -1.1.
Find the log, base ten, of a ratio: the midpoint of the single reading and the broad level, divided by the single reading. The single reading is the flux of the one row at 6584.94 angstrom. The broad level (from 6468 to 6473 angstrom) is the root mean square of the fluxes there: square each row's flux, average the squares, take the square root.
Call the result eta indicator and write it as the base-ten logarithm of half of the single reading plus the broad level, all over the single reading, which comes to 0.023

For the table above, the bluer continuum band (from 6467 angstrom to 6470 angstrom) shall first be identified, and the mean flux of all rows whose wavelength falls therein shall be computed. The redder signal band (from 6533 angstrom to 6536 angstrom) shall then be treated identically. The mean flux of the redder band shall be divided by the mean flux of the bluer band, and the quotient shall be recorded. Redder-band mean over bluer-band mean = 0.926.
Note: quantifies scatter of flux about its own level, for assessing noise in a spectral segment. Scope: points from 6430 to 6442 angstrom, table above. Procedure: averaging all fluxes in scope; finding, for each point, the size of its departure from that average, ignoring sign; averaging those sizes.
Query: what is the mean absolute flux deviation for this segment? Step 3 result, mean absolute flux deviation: 0.34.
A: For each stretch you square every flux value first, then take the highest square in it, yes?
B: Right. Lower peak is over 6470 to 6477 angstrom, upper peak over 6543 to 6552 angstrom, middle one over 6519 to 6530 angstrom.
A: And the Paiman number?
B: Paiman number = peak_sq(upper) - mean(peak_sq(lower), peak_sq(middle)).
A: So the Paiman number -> -39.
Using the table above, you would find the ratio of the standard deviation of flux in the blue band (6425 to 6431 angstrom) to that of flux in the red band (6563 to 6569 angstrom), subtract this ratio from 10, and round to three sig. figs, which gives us 10.0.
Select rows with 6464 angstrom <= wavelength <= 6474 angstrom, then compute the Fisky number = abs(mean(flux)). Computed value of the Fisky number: 17.3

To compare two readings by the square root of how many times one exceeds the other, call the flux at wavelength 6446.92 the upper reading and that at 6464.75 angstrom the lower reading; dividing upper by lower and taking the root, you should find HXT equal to 0.99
